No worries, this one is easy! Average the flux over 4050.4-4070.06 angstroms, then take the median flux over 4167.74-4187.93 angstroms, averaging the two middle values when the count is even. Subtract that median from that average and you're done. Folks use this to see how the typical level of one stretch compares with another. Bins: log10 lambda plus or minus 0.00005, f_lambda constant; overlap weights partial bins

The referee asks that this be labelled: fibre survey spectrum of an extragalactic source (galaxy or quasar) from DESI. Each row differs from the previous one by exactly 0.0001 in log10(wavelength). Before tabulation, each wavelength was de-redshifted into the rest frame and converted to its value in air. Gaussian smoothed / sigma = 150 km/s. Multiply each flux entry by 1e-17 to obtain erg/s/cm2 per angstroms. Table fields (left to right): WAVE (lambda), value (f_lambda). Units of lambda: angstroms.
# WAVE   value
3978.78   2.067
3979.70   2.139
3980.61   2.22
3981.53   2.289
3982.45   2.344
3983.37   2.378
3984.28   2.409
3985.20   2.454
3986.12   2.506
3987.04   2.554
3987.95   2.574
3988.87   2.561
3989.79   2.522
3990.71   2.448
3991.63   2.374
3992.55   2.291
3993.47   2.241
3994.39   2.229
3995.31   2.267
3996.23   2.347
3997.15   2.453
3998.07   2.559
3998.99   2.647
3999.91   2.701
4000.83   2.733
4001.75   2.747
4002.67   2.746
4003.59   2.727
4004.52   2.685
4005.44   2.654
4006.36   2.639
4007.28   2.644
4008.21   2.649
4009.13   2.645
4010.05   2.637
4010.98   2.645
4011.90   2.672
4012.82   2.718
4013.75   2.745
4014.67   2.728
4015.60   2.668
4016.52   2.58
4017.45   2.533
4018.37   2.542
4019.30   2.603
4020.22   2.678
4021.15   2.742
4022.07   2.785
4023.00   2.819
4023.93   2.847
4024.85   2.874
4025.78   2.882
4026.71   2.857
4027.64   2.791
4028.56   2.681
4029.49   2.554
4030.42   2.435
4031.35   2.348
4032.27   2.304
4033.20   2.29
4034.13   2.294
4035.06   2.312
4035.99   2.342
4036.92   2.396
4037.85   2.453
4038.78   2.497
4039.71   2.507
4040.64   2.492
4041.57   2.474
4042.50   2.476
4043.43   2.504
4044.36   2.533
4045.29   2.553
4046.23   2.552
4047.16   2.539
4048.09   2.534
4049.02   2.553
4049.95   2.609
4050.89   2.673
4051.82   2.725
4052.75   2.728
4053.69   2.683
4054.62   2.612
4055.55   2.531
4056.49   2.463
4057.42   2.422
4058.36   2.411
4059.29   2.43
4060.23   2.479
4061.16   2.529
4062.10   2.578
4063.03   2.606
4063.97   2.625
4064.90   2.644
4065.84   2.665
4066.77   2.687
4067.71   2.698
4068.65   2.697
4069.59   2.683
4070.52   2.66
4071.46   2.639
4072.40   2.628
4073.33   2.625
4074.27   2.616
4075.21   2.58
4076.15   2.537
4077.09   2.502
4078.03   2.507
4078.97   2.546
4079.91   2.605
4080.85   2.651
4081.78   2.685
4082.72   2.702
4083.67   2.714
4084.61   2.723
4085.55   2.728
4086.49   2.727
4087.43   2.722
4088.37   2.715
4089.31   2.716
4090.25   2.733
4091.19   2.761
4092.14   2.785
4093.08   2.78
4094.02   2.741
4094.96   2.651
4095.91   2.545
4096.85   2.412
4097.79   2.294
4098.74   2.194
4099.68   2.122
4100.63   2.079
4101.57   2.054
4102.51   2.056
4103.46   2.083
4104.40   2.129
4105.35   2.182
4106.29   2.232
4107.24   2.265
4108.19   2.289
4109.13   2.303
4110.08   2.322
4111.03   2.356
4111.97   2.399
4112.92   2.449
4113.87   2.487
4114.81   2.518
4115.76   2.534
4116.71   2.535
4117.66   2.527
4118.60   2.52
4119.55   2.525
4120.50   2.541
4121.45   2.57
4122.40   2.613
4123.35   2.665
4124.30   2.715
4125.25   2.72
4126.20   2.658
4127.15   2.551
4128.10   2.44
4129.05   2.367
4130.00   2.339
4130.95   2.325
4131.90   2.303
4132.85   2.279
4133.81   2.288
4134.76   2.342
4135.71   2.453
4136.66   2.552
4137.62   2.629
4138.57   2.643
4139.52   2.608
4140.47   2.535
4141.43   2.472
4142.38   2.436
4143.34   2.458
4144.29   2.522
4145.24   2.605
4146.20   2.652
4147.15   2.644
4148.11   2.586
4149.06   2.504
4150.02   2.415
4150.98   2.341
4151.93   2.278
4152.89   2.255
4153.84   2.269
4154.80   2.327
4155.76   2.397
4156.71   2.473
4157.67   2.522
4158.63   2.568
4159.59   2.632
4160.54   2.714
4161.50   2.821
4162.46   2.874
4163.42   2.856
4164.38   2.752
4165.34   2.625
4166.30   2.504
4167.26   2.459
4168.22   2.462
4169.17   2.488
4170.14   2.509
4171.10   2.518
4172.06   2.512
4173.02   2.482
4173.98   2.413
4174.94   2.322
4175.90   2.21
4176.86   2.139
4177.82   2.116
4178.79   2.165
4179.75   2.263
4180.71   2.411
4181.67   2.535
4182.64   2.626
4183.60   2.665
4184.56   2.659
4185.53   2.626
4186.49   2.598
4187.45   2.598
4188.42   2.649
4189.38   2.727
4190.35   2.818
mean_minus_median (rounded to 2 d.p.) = 0.11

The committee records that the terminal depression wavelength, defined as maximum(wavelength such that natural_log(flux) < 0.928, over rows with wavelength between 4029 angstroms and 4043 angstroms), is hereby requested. 4042.50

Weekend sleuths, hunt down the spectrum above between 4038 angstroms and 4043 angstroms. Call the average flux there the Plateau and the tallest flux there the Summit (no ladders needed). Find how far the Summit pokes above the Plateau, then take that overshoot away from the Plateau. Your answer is 2.47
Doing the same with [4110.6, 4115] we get 2.37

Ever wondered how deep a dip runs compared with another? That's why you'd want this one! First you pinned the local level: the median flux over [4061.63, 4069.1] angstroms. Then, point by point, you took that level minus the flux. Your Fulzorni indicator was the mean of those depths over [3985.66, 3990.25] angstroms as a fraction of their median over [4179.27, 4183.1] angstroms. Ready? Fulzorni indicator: 0.61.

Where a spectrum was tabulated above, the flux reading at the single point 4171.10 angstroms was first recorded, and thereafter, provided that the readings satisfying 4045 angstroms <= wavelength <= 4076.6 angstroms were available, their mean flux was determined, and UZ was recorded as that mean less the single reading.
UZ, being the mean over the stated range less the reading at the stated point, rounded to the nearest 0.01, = 0.08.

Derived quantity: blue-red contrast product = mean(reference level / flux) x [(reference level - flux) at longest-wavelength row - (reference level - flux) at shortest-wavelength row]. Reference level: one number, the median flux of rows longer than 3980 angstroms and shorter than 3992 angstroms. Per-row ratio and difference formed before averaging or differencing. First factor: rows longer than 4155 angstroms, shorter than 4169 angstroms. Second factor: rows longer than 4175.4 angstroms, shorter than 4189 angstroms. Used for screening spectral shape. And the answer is -0.41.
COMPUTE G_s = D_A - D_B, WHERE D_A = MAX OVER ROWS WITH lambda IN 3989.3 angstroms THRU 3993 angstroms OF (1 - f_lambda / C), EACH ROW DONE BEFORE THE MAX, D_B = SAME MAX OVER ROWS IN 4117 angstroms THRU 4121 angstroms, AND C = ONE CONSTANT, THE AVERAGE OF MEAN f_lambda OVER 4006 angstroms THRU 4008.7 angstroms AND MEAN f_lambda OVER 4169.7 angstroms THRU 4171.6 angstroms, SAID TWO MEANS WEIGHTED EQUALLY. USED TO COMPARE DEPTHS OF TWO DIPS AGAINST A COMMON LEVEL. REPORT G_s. 0.09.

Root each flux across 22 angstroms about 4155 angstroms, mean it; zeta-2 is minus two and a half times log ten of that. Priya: -0.507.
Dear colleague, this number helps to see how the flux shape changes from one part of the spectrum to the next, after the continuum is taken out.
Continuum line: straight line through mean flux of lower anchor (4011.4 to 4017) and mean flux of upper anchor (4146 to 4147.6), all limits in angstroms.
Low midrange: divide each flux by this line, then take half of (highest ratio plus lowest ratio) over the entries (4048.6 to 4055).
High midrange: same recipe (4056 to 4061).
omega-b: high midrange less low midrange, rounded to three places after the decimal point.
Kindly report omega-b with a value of -0.072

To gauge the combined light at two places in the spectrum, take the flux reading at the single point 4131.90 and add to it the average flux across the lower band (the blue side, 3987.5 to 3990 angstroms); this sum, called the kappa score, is 4.86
